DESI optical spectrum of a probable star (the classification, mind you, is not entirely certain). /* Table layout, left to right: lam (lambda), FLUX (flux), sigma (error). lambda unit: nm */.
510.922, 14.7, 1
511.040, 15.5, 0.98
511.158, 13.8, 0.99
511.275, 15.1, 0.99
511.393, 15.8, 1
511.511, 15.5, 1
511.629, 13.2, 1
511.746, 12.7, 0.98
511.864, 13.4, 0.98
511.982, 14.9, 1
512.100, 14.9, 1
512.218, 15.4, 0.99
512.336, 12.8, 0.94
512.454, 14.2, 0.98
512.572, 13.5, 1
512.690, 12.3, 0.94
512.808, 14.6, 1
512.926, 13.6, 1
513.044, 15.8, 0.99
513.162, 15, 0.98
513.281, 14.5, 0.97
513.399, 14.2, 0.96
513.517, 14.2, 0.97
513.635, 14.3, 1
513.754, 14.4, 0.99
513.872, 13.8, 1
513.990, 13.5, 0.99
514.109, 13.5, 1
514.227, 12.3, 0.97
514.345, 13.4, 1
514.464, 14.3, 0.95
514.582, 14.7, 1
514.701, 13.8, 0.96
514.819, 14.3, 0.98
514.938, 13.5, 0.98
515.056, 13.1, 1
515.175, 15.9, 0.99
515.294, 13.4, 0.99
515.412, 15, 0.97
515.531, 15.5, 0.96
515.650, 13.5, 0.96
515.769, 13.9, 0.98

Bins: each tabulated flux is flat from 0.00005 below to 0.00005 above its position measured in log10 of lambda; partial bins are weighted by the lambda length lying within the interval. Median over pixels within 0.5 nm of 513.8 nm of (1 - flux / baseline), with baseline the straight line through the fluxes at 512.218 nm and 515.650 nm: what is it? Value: 0.042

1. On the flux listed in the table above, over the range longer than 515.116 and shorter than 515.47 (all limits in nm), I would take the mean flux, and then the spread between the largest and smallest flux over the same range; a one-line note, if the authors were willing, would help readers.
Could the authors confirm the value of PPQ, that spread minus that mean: -12.3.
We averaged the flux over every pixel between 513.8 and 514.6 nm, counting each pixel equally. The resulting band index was 13.6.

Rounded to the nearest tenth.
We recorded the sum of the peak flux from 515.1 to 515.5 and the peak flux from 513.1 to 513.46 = 30.9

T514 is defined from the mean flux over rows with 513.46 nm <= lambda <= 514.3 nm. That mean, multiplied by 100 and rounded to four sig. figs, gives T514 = 1371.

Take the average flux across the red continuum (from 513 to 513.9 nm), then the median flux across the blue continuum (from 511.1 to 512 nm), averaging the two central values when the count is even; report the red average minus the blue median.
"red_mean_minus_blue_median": 0.2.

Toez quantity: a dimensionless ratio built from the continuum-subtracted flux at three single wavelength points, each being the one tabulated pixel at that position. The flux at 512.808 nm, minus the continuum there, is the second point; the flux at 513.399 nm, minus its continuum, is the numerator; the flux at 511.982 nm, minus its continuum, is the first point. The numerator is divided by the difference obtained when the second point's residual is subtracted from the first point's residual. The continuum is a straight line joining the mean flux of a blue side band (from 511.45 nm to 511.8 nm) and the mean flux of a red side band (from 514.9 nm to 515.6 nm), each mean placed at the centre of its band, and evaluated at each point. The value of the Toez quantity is 0.2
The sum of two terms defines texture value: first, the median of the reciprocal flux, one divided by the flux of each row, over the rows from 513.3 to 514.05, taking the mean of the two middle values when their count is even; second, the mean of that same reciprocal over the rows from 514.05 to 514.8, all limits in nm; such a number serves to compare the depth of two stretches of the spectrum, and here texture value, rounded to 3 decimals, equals 0.144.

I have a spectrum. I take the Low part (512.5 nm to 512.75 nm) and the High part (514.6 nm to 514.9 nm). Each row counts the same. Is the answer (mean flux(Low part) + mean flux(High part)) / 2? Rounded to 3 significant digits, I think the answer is 13.5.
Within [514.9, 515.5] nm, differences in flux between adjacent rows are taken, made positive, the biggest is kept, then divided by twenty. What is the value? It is 0.140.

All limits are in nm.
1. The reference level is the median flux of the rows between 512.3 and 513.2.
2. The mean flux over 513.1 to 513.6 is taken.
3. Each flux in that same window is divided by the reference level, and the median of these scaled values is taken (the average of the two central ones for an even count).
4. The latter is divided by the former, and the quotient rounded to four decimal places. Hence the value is 0.0713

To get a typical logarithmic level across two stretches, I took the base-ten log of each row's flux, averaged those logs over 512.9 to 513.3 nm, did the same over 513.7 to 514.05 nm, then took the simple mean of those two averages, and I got 1.16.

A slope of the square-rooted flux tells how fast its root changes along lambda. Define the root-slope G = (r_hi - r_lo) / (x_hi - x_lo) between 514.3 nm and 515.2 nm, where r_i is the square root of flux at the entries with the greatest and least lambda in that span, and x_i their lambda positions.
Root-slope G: 0.39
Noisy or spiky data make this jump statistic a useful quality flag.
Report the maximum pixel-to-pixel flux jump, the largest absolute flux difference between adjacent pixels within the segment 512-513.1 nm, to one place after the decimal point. 2.6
